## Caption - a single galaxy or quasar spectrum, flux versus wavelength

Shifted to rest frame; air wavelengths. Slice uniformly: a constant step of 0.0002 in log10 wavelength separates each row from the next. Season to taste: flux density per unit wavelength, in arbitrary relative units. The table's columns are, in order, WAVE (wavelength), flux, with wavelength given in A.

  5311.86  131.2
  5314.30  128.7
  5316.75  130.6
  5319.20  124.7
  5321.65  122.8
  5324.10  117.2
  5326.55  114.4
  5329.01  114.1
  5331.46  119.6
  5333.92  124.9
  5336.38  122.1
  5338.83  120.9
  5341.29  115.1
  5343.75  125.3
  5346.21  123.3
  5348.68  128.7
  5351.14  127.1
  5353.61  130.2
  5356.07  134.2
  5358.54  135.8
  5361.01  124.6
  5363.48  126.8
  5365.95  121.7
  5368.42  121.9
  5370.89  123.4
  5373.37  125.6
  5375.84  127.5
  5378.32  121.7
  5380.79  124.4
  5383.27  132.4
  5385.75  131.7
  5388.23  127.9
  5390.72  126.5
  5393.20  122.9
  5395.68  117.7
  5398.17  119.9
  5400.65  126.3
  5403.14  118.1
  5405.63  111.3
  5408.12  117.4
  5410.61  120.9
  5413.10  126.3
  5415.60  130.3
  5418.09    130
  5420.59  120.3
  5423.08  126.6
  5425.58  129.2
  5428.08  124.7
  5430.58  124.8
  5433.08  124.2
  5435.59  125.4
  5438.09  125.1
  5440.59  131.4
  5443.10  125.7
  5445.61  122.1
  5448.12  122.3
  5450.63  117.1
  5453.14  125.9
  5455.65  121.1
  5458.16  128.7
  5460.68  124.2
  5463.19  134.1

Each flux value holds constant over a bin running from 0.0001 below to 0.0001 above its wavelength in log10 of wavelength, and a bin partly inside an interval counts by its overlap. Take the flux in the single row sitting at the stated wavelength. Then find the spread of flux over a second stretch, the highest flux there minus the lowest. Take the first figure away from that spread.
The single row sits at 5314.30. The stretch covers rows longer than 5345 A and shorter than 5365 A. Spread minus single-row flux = -116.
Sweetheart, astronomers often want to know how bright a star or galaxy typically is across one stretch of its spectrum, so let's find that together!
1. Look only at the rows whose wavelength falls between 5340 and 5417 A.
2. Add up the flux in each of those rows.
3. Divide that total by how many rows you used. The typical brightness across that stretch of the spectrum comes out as 124.7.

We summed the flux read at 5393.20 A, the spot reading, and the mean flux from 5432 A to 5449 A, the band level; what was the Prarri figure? 248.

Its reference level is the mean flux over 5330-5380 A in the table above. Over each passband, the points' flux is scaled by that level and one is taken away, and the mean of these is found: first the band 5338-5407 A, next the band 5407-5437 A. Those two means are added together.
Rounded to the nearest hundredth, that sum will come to 0.00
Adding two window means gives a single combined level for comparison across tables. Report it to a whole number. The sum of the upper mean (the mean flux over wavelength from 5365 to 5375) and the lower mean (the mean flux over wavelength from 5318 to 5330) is 242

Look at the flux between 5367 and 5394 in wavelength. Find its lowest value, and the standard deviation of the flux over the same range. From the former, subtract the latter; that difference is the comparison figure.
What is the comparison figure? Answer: 118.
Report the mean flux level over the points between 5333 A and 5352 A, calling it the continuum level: 123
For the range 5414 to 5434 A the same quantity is 126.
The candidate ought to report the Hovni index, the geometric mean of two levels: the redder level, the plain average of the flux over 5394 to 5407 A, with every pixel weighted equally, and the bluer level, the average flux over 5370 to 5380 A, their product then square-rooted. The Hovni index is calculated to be 122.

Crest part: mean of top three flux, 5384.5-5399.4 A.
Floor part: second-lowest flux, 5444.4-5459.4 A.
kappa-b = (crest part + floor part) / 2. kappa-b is 124.9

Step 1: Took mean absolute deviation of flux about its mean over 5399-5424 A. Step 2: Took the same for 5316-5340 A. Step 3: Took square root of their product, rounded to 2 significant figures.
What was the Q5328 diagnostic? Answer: 4.5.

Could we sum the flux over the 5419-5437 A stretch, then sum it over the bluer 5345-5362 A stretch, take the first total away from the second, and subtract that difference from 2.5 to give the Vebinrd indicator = -26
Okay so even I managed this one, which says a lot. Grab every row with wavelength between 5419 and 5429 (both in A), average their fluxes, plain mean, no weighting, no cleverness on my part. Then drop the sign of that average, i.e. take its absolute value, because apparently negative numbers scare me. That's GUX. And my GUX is 125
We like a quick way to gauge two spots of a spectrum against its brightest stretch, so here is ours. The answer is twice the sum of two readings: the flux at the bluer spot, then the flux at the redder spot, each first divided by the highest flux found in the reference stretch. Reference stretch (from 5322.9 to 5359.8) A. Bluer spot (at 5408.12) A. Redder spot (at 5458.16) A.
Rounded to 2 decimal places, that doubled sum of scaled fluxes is 3.62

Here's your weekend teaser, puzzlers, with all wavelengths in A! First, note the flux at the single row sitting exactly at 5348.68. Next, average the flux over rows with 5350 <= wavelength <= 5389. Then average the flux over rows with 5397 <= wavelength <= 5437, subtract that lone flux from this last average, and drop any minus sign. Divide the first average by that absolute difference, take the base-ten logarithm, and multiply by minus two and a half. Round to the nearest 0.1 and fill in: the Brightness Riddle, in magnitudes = -3.5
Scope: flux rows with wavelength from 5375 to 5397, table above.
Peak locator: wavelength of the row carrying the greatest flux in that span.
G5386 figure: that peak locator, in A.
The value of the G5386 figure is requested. 5383.27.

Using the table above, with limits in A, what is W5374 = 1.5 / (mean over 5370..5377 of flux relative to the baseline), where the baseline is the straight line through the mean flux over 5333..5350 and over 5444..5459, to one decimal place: 0.6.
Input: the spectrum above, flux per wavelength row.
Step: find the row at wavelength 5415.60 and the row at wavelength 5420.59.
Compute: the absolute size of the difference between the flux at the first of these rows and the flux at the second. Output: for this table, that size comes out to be 10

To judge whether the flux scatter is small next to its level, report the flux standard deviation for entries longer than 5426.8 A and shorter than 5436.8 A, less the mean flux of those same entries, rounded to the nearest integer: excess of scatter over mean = -124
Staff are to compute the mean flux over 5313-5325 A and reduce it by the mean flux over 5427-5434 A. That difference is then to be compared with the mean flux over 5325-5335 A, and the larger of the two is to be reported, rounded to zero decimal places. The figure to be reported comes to 118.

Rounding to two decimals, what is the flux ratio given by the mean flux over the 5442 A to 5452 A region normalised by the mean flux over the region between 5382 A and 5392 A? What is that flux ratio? 0.94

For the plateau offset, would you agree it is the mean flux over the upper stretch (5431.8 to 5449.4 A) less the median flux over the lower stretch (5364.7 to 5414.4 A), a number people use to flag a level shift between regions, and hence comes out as 2.0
